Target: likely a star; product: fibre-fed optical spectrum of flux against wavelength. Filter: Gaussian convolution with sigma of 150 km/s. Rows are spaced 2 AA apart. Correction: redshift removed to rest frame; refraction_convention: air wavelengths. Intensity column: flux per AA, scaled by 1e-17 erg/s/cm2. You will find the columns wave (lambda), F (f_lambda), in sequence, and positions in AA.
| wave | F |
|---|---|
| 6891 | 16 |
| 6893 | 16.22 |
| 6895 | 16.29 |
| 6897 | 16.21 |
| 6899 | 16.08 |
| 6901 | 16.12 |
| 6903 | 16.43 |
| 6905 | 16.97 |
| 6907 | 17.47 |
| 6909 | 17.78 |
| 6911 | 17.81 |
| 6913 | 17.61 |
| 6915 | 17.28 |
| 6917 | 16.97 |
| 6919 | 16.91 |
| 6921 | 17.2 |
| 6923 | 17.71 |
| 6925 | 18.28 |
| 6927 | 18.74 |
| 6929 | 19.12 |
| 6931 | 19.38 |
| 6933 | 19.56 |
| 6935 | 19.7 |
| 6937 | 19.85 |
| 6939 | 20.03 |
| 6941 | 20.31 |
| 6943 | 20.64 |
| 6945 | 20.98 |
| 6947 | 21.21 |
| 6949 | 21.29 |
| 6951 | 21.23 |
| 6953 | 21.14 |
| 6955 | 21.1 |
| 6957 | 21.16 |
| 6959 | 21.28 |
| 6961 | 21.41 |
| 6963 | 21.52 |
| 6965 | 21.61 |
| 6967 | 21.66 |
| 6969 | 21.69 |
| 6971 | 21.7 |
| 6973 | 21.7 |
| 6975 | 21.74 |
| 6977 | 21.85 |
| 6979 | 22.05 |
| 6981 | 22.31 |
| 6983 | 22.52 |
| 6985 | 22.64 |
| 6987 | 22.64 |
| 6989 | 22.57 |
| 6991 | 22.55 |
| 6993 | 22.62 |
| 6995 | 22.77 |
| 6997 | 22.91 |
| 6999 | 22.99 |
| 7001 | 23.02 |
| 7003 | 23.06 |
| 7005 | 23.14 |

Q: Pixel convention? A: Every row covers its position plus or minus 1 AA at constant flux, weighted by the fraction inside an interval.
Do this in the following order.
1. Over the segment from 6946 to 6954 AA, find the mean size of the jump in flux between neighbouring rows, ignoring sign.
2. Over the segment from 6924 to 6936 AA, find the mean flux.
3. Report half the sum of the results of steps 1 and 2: 9.6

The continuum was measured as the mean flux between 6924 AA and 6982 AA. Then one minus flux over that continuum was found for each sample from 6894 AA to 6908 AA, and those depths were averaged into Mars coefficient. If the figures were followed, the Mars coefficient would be 0.21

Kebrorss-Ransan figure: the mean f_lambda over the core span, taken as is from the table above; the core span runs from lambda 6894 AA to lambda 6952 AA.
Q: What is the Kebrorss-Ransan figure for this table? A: 18.5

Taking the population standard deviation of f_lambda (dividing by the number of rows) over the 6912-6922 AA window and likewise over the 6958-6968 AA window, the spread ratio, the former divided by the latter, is 1.8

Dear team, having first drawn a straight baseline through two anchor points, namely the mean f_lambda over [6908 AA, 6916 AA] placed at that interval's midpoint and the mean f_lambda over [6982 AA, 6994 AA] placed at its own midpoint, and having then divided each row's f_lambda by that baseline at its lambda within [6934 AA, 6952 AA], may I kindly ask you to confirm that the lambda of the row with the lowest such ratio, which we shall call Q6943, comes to 6935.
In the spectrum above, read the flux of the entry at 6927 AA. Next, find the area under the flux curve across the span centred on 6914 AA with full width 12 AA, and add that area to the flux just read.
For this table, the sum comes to 227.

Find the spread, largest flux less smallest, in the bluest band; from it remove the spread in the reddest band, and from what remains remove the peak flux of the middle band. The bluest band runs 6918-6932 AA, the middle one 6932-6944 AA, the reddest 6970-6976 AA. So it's -18.2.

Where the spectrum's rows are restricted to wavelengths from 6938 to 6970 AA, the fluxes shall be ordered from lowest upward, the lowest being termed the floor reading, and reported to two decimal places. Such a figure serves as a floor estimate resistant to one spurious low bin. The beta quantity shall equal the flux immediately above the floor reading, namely 20.31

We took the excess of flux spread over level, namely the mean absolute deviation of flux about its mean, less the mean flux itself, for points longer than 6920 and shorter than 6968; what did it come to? -19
